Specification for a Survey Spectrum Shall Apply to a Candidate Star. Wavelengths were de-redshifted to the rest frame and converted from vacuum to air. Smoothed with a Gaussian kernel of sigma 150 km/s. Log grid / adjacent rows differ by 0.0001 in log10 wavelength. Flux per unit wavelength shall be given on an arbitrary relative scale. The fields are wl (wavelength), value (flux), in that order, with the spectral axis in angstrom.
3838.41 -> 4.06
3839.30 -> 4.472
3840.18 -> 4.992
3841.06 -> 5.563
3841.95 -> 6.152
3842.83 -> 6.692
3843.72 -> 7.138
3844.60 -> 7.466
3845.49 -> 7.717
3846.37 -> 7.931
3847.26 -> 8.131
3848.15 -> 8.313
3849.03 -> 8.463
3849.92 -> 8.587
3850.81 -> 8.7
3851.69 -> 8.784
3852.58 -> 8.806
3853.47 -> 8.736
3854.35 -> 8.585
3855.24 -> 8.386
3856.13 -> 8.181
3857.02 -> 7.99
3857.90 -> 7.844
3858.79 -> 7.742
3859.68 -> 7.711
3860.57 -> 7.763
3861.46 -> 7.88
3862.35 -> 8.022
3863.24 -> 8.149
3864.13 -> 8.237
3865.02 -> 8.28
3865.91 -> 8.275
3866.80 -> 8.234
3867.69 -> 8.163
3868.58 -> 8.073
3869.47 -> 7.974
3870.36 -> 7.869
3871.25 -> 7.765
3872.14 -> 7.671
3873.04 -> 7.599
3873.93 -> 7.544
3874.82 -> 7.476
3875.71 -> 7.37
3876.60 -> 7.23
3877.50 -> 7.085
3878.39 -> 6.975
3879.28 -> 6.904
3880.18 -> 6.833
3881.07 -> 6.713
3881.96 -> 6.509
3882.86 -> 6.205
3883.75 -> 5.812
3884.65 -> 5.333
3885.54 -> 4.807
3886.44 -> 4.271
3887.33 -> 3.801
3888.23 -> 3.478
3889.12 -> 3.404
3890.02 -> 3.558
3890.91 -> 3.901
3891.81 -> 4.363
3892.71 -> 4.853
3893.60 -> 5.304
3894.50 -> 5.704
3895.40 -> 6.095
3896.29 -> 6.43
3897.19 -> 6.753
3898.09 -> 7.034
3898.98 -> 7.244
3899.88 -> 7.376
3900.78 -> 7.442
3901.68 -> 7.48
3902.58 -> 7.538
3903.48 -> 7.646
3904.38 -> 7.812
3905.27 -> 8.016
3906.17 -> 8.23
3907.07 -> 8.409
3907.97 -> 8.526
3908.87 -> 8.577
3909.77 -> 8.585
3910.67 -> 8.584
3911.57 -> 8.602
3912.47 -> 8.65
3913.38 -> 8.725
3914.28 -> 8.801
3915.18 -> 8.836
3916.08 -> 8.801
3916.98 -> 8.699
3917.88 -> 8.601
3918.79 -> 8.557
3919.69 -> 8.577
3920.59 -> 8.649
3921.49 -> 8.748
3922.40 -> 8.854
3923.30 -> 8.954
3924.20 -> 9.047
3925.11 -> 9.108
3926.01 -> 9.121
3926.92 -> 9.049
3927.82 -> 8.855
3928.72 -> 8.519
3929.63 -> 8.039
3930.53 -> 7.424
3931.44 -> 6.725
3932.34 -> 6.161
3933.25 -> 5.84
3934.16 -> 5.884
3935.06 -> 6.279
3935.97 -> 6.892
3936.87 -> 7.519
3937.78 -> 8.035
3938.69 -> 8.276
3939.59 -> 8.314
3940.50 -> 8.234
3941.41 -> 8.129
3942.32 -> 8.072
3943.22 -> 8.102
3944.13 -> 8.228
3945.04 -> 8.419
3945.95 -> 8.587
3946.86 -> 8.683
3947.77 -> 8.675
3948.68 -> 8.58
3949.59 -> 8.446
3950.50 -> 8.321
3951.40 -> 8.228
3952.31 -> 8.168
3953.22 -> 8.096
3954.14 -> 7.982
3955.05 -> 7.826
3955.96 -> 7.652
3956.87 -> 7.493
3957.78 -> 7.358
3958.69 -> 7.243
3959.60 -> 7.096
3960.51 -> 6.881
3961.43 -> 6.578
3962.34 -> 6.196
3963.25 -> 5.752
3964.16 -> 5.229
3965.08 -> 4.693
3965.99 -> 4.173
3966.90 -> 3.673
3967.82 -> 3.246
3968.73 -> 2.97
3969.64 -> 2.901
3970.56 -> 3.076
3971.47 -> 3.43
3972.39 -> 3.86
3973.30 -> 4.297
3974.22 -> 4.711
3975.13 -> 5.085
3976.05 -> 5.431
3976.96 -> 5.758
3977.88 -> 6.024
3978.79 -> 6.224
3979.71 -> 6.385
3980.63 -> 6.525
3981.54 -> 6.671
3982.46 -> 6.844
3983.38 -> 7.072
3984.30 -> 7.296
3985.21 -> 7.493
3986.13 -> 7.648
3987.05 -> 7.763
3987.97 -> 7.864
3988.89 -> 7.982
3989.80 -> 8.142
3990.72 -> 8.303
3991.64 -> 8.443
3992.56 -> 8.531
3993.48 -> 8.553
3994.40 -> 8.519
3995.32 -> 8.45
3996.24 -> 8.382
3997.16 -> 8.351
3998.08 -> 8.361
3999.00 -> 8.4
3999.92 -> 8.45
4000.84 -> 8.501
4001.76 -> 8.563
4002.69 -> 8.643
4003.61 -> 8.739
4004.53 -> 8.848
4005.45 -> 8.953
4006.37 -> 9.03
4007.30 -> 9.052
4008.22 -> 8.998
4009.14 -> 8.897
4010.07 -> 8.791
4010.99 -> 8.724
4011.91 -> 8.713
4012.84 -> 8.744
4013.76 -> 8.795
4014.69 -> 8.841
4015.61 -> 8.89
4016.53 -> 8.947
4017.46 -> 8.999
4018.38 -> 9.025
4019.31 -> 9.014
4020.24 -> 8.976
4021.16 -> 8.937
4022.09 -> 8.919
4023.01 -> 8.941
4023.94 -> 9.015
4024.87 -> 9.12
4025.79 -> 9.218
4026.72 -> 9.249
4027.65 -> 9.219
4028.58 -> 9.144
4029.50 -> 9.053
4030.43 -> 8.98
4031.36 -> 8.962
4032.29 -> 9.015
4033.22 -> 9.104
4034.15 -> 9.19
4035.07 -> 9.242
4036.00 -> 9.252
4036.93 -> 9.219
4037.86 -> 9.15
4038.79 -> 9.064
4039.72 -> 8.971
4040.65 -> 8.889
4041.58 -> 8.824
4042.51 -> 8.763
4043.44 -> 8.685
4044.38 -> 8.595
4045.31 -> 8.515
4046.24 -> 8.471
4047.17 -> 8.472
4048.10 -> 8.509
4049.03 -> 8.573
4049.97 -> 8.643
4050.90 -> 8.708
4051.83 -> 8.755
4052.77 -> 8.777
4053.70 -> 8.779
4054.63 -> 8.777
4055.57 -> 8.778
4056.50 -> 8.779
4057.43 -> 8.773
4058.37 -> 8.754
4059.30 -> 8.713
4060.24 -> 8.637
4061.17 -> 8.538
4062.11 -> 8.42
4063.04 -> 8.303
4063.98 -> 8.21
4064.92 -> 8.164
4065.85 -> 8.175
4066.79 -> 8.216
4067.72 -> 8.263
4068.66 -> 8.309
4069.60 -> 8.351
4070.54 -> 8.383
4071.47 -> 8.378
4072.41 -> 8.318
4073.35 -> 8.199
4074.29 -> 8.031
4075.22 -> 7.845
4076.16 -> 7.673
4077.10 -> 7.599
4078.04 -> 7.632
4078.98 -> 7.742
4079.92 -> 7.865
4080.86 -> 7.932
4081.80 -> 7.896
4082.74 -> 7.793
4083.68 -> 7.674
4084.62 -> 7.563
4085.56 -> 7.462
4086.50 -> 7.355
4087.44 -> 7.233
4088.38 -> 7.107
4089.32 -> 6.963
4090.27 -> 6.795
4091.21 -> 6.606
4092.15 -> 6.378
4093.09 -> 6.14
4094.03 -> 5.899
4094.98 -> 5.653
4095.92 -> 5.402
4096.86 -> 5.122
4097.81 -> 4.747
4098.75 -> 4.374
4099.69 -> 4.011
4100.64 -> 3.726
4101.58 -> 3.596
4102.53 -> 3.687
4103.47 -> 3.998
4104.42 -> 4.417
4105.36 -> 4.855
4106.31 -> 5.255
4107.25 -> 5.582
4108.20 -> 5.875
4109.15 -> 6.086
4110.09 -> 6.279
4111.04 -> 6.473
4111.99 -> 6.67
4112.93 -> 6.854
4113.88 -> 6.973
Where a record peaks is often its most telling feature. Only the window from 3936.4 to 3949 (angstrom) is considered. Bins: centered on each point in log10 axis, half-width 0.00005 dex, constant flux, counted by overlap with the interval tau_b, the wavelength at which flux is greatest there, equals 3946.86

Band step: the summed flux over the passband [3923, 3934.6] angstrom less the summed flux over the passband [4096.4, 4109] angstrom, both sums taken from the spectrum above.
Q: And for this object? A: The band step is 43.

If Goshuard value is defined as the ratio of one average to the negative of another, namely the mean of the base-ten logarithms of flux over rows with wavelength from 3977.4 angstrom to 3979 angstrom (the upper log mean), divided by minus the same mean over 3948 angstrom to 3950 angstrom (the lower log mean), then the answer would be -0.85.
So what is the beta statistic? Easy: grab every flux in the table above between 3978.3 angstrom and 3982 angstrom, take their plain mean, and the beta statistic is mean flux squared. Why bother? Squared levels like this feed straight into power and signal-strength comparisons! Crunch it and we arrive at 41.6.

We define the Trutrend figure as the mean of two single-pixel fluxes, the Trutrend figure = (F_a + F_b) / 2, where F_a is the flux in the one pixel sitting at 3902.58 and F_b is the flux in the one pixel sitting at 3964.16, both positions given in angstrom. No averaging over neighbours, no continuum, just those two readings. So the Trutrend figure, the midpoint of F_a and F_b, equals 6.4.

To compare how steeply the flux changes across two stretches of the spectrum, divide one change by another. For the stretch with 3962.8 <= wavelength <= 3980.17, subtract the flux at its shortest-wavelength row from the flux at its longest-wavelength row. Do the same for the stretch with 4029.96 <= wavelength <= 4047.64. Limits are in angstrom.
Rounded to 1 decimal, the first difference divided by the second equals -1.2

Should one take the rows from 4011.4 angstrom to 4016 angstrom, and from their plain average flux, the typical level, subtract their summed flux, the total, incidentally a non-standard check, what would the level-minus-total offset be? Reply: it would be -35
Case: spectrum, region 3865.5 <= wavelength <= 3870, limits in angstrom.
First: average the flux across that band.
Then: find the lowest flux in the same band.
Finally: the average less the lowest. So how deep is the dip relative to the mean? 0.17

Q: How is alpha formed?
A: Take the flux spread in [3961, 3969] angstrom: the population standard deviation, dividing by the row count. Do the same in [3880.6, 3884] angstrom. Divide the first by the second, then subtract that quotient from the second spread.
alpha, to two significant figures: -3.3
